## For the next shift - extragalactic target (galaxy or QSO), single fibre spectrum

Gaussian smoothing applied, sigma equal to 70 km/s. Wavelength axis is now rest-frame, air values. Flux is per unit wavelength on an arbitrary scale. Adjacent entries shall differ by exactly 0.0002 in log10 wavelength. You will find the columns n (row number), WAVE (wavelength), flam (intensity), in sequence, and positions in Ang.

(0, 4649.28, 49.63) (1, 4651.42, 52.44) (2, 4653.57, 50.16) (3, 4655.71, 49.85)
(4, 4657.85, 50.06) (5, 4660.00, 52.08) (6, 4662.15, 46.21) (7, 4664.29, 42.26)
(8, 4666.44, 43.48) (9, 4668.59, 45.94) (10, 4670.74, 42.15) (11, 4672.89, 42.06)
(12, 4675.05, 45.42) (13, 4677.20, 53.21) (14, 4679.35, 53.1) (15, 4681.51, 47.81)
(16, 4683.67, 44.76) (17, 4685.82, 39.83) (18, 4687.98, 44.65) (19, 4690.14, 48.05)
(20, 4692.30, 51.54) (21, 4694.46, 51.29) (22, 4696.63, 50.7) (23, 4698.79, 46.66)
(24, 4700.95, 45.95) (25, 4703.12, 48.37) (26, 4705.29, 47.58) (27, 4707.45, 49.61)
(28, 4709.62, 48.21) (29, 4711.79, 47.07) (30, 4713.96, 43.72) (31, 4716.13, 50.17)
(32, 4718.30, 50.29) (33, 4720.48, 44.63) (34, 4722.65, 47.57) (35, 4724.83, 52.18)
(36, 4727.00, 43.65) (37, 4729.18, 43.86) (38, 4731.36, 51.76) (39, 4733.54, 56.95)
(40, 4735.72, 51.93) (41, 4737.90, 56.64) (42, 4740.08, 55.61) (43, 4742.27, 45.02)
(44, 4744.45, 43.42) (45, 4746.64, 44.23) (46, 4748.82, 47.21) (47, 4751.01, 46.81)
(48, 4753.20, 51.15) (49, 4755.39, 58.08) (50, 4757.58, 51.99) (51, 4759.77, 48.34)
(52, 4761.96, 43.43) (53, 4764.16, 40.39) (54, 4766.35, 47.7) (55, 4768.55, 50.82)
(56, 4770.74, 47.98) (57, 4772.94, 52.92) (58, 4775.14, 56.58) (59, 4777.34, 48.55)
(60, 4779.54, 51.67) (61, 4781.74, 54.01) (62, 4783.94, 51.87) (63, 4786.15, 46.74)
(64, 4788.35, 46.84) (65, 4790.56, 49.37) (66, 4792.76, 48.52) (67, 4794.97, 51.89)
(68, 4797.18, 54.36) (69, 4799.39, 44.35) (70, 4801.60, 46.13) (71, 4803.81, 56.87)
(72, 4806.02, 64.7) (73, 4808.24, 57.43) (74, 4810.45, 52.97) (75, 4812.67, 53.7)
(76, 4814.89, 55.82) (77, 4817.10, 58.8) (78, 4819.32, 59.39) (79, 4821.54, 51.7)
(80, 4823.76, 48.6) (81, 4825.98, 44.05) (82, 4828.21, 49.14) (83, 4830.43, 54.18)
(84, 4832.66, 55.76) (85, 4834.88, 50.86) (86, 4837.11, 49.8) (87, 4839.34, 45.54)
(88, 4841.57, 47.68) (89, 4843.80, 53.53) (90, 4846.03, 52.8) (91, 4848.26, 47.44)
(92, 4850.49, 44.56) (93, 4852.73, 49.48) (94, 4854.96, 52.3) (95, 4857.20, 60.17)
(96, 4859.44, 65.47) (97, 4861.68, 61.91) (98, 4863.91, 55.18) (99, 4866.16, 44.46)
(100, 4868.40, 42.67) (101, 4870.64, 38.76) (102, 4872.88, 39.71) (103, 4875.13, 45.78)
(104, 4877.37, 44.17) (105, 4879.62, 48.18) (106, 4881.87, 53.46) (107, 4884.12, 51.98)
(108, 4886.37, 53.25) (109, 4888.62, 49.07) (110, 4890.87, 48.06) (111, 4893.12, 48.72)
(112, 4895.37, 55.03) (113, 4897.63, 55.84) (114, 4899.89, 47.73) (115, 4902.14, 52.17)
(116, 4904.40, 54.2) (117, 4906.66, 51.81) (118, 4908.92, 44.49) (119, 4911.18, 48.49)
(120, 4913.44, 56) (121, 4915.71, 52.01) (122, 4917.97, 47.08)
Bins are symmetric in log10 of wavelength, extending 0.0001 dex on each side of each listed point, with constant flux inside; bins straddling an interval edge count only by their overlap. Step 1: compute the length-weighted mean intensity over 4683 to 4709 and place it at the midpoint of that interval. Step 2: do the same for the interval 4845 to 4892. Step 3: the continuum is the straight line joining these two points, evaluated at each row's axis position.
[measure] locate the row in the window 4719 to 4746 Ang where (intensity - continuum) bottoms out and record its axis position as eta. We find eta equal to 4744.45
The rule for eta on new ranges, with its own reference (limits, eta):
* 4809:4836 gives 4825.98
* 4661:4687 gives 4685.82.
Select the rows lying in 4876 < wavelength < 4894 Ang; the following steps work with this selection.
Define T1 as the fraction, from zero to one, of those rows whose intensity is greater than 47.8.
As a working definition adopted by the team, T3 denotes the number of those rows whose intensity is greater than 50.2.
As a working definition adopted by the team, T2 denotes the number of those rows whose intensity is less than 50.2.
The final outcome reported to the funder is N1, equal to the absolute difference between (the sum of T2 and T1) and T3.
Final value 3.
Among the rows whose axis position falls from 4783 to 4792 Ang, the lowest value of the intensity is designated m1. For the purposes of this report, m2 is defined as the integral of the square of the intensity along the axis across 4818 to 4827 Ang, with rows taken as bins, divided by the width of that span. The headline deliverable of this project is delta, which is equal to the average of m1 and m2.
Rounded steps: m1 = 46.74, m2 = 2652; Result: 1349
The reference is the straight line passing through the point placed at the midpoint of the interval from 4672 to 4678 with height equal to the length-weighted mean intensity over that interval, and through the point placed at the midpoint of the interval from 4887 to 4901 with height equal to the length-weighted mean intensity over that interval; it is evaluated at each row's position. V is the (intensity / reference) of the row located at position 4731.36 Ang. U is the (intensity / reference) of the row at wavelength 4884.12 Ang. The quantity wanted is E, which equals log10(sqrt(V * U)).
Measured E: 0.02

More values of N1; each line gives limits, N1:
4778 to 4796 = 1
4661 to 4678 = 6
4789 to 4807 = 1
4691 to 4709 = 3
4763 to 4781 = 1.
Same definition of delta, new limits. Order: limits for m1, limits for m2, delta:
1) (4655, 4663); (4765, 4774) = 1256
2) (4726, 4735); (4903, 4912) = 1271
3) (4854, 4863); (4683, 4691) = 1008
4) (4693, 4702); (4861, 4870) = 1298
